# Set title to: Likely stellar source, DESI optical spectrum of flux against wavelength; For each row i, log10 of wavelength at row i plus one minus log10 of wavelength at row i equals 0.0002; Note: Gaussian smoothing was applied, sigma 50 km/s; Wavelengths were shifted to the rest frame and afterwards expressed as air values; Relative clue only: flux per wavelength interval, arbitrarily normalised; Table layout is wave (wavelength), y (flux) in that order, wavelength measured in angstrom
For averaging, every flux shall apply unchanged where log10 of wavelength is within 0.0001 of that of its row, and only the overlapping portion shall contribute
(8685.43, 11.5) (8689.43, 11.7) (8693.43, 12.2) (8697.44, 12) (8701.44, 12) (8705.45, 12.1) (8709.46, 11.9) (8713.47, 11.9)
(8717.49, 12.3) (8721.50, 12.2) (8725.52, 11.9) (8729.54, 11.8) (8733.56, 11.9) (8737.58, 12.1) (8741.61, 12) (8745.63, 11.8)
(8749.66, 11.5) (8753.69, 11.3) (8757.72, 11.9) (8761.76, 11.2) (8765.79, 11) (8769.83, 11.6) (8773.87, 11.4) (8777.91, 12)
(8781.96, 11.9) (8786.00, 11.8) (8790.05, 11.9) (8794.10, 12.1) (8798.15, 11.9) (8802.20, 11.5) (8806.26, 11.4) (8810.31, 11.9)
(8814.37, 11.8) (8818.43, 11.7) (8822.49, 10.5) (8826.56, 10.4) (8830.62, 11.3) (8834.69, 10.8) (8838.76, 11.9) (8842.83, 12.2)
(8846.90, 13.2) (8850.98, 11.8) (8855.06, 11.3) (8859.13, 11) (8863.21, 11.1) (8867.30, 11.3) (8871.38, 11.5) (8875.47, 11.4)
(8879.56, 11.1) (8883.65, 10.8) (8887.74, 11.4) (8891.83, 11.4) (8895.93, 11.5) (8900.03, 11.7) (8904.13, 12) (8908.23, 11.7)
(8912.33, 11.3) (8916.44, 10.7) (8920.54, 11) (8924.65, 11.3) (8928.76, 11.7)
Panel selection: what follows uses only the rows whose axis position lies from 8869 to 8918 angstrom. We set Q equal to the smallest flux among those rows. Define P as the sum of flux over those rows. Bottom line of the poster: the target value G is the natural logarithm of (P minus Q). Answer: 4.83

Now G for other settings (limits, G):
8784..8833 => 4.85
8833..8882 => 4.85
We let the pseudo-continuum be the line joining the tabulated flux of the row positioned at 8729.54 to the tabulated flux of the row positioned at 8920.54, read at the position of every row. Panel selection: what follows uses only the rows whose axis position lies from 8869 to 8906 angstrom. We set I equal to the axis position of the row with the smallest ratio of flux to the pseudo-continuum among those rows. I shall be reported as 8883.65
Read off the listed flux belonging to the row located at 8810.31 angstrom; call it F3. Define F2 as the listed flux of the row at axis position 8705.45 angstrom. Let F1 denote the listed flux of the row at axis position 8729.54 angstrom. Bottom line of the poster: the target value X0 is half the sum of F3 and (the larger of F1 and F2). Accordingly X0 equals 12.0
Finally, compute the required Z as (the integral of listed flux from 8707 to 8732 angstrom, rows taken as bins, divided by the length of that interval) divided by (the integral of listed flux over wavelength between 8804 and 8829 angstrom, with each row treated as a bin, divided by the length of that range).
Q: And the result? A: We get 1.06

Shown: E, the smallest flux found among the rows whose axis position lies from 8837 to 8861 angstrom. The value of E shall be 11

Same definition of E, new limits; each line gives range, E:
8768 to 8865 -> 10.4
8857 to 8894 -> 10.8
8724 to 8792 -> 11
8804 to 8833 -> 10.4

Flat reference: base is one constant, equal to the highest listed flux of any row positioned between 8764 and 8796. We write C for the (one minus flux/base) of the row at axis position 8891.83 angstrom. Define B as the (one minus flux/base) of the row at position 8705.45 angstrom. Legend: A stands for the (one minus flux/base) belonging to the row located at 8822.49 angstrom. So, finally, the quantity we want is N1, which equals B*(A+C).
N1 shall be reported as 0.0000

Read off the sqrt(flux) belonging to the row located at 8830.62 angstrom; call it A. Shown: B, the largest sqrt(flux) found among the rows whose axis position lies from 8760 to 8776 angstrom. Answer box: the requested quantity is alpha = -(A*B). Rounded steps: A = 3.36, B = 3.41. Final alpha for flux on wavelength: -11.4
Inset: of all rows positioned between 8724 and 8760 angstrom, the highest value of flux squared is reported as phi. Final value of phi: 146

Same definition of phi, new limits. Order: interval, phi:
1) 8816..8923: 174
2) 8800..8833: 142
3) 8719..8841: 149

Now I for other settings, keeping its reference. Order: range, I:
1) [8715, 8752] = 8749.66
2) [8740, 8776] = 8765.79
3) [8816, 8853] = 8826.56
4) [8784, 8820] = 8806.26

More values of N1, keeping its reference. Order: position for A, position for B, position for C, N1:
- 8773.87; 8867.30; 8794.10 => 0.0038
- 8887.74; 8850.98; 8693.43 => 0.0012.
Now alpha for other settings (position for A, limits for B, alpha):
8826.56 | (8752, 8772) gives -11.1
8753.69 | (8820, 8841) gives -11.6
